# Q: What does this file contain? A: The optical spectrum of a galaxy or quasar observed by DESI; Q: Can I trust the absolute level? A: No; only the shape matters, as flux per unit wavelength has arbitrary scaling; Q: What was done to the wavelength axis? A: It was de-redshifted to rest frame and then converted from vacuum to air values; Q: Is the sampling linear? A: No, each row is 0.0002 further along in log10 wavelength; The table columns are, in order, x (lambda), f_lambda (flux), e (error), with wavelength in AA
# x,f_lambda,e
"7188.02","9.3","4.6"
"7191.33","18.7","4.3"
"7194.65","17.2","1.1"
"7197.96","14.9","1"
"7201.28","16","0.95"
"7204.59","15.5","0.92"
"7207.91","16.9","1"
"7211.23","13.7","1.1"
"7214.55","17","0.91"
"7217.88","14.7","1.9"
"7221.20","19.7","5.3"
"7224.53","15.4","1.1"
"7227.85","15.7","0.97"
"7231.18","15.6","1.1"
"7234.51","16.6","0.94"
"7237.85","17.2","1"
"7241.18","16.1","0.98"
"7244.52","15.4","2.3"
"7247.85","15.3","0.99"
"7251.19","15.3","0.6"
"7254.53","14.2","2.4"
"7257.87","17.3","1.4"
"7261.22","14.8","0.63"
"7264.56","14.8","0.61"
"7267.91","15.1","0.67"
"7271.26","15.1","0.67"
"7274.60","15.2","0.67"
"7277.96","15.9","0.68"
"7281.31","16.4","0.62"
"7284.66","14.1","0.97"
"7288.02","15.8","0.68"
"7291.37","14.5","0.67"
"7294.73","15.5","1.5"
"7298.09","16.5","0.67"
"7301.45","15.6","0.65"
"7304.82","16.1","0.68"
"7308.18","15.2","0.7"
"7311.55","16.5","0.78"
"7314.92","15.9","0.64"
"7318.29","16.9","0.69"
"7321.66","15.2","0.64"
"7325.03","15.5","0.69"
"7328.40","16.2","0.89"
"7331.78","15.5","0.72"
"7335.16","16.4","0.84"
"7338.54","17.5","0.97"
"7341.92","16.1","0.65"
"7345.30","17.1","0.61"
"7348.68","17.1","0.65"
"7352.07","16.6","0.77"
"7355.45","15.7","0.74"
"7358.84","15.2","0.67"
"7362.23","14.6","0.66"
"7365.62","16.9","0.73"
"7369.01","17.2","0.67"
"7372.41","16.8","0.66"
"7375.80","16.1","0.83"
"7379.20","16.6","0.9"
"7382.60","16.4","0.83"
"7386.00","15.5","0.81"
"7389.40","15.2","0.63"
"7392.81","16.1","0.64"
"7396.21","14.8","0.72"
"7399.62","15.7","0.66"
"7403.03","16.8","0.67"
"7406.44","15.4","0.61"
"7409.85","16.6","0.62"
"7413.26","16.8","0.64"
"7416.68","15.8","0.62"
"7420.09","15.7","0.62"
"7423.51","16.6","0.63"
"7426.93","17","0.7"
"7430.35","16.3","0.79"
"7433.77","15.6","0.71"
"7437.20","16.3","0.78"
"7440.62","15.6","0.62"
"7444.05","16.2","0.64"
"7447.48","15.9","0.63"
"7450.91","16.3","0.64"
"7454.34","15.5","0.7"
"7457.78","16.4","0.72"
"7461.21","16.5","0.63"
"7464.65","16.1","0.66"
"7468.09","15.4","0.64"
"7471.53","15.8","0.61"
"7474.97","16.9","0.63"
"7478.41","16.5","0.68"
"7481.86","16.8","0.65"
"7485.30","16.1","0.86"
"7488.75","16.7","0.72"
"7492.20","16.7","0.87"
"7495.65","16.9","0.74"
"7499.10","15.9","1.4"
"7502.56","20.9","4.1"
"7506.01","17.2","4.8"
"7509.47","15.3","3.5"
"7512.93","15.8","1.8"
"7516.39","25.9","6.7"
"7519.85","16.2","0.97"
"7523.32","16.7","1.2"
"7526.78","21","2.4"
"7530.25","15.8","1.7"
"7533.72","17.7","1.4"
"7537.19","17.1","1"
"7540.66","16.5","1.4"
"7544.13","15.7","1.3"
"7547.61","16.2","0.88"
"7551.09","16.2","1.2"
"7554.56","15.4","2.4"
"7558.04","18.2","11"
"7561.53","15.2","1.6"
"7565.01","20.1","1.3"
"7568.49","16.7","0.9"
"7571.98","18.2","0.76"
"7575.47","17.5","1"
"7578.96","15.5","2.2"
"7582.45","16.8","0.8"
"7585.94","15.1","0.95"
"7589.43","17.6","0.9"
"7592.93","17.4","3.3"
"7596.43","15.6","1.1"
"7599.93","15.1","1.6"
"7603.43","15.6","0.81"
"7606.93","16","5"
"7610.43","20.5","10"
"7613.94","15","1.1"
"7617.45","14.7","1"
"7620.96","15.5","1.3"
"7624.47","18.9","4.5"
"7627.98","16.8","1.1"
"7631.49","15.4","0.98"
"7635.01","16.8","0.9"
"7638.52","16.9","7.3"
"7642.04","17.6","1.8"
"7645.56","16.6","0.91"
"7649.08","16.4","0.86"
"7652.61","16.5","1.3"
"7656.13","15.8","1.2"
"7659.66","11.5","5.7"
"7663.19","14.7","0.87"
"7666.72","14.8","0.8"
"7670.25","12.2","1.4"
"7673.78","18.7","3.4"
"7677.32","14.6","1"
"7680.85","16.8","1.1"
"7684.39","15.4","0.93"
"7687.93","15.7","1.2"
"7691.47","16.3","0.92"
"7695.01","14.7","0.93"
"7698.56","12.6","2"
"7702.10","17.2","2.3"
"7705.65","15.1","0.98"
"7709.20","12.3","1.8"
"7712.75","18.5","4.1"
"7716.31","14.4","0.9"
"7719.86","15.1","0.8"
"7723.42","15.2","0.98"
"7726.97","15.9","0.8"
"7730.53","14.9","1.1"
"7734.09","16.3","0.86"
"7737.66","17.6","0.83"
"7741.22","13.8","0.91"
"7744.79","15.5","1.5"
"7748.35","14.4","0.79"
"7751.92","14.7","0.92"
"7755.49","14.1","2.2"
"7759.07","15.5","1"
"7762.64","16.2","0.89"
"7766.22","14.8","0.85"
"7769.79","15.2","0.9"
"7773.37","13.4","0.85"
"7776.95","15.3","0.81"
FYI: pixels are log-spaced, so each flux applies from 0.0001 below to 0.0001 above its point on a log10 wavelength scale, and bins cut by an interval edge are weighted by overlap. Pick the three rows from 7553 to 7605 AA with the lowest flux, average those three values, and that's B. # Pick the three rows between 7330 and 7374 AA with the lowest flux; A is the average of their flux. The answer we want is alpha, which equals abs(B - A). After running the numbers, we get 0.0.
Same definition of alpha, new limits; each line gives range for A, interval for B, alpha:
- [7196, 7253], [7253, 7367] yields 0.2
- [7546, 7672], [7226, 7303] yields 1.5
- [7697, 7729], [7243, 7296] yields 1.2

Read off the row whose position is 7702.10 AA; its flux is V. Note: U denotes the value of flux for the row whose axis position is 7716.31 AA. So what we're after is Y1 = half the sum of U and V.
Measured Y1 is 15.8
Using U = 14.4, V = 17.2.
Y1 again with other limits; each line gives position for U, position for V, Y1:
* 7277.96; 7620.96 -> 15.7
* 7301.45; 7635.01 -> 16.2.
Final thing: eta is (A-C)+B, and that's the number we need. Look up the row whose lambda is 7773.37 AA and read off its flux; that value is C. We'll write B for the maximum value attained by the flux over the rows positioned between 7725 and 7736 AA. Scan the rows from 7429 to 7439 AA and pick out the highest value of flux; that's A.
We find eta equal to 19.2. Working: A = 16.3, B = 16.3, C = 13.4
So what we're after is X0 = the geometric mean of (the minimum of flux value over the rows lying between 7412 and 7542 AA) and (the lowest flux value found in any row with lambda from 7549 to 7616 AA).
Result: 15.1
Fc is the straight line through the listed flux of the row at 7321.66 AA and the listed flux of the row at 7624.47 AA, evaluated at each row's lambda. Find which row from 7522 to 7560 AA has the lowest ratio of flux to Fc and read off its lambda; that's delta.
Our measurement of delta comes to 7554.56 AA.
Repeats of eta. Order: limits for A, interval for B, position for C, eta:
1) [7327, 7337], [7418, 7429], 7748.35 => 19.0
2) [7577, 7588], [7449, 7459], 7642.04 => 15.6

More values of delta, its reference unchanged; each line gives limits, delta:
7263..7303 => 7284.66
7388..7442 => 7396.21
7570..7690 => 7659.66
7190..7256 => 7254.53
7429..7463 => 7454.34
